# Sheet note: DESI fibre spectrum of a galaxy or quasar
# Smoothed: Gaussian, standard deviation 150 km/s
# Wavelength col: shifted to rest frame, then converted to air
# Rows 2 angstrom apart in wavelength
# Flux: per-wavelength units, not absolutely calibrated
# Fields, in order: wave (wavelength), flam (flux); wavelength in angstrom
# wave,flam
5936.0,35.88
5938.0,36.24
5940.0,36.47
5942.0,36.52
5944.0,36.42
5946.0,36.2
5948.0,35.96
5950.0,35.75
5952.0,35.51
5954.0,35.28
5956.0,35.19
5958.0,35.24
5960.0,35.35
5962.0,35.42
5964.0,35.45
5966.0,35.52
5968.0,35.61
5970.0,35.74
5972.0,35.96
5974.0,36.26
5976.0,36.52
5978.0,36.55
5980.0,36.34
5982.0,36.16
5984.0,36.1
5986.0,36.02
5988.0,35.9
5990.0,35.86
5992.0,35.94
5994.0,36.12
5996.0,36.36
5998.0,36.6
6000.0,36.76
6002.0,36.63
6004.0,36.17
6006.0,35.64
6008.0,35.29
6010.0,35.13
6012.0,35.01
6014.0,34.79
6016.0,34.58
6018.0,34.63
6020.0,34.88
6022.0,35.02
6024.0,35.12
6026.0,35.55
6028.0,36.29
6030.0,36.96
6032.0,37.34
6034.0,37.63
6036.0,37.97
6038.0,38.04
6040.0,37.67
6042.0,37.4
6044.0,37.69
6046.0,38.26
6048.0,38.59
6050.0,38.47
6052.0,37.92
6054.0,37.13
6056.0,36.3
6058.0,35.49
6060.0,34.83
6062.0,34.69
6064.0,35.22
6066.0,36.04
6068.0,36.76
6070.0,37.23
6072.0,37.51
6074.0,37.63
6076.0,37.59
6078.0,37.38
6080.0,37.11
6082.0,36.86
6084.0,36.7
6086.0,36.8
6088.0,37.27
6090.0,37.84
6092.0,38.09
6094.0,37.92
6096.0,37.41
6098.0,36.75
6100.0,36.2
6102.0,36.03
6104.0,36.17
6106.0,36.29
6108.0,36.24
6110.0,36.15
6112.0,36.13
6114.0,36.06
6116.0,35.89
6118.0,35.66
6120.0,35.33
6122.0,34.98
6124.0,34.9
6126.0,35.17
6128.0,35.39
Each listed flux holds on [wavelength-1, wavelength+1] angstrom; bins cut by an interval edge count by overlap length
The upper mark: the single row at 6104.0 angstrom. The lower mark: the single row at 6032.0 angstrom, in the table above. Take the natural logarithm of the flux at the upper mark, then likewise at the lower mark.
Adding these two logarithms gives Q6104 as 7.21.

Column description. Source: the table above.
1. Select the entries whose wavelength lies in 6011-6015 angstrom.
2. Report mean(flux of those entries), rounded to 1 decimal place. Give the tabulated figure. 34.9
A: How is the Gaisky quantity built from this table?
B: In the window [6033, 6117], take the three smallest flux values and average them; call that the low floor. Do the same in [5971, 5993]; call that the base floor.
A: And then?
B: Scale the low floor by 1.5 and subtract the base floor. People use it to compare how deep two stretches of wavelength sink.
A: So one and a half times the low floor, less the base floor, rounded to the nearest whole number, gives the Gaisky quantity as 16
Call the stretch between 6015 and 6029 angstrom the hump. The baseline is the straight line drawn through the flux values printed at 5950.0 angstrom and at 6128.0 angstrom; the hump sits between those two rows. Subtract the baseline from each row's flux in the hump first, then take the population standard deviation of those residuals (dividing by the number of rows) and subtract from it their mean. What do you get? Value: 1.0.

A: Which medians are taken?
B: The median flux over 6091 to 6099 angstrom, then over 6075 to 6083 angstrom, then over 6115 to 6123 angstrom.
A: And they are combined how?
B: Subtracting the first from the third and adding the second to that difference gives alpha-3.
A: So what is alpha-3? 35.1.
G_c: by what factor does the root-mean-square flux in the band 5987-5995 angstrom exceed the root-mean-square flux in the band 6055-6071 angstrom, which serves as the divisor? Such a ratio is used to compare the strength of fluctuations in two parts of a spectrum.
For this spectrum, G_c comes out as 1.003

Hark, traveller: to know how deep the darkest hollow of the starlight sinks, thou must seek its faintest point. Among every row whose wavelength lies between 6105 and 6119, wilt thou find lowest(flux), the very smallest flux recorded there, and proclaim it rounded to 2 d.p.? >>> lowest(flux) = 35.66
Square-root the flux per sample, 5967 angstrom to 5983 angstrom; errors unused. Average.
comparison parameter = 6.01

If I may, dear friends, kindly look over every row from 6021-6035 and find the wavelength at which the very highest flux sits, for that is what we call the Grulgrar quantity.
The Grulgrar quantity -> 6034.0 angstrom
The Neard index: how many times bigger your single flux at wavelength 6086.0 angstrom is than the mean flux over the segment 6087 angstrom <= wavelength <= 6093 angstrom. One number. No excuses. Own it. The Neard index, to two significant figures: 0.98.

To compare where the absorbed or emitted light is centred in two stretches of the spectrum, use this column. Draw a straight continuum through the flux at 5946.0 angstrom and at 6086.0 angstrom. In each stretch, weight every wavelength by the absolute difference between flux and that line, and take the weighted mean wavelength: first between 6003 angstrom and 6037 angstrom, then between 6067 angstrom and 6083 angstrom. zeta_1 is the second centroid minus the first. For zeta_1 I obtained 55.2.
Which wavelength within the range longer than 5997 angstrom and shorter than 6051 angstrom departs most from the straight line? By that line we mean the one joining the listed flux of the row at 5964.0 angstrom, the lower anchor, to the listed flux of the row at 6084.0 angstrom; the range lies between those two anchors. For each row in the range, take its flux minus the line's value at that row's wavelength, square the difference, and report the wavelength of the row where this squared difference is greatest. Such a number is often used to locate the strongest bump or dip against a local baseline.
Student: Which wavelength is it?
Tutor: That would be 6048.0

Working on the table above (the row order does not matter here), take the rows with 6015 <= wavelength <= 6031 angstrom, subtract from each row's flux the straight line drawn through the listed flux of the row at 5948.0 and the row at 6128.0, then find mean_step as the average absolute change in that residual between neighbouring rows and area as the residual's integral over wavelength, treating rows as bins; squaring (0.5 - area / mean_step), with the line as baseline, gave 268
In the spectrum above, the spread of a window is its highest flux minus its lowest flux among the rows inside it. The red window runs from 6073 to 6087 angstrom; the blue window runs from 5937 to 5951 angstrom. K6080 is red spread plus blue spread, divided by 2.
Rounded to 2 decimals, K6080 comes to 0.85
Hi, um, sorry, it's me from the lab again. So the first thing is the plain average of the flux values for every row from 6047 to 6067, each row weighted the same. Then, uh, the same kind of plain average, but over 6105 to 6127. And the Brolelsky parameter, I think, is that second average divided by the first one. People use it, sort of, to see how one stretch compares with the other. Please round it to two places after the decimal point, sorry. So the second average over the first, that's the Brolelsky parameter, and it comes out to 0.98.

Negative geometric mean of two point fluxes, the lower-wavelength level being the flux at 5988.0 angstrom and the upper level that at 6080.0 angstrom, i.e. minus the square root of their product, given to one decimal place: -36.5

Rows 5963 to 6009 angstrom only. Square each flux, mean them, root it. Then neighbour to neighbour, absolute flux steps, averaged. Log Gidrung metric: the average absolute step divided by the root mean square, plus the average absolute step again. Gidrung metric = 0.19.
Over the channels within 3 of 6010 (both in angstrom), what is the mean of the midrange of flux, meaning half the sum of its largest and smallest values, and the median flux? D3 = 35.1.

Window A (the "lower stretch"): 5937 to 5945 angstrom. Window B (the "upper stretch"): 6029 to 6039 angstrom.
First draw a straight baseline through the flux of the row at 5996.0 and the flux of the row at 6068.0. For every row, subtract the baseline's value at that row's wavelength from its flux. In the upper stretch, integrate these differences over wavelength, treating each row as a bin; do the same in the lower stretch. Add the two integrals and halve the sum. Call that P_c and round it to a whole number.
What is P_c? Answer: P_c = 7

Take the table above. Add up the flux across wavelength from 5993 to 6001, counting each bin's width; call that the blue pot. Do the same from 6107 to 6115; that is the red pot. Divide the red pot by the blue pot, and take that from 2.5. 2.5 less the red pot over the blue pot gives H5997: 1.51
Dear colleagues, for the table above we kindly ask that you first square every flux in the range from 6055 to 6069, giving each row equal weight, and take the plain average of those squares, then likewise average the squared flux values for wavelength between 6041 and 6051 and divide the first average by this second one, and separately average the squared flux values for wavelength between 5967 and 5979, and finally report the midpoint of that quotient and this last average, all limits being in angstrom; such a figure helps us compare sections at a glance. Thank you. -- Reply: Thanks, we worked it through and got 652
